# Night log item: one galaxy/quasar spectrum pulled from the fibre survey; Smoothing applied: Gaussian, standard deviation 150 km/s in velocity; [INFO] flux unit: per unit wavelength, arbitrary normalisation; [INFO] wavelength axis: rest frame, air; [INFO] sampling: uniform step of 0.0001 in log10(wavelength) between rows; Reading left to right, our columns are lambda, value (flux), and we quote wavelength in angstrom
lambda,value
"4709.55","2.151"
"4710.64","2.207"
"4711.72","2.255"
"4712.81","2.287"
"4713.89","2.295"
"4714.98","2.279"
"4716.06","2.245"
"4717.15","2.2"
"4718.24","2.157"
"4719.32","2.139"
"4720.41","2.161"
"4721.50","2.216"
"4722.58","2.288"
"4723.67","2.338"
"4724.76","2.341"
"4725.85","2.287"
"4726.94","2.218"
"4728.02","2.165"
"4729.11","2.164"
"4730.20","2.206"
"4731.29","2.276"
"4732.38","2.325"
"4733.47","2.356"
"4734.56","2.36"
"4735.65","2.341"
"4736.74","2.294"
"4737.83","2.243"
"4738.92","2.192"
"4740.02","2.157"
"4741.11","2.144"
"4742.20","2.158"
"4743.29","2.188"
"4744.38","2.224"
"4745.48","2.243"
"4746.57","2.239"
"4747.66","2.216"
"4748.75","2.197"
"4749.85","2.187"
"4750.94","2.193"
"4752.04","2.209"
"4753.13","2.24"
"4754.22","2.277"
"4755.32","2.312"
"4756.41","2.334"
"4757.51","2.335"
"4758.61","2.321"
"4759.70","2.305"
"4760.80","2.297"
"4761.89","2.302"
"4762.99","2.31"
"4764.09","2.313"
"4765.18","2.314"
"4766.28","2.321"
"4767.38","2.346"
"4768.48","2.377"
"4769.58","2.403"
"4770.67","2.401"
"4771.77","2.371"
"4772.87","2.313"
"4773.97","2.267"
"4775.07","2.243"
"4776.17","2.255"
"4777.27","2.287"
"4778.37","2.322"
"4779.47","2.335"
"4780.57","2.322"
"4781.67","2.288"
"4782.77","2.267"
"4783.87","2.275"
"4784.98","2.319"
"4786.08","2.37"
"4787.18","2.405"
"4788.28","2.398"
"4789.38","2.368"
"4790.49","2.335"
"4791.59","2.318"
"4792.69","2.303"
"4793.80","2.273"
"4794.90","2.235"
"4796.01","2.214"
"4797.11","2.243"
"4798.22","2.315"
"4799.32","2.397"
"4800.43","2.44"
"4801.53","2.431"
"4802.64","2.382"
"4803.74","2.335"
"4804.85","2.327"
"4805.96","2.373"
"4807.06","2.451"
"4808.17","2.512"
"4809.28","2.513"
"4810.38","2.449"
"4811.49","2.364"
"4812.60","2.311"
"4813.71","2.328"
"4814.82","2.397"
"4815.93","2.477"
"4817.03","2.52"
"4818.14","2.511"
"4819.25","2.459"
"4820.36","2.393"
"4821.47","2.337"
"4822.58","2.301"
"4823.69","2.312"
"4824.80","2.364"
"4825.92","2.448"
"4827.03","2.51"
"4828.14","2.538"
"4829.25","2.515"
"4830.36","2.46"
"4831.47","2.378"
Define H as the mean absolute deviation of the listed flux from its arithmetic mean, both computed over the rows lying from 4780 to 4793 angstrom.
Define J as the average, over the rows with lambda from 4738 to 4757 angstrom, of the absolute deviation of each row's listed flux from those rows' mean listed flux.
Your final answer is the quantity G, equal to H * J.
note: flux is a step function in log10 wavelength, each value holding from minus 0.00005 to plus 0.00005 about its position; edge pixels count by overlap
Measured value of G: 0.0015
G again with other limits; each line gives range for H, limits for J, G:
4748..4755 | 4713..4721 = 0.0015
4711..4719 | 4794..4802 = 0.0032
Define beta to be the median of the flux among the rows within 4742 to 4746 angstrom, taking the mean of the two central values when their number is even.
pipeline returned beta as 2.21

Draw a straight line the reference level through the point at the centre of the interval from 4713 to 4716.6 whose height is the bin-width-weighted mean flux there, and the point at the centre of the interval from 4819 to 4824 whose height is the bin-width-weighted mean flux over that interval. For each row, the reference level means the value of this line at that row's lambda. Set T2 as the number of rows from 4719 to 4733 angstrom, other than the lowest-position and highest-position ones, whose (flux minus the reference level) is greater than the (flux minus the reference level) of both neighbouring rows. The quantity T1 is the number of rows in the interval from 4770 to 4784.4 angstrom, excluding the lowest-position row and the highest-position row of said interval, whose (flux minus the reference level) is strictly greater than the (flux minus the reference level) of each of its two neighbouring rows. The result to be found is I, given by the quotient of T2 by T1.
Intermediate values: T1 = 1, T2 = 1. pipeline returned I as 1.0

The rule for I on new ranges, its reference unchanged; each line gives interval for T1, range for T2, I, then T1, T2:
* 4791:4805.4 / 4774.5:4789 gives 2.0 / 1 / 2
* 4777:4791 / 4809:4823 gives 0.5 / 2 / 1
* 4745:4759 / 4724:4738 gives 1.0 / 1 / 1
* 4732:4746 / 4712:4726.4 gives 2.0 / 1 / 2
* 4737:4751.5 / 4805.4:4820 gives 2.0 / 1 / 2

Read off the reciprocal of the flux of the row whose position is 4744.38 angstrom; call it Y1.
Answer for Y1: 0.450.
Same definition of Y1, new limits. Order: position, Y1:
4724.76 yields 0.427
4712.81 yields 0.437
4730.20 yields 0.453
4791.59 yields 0.431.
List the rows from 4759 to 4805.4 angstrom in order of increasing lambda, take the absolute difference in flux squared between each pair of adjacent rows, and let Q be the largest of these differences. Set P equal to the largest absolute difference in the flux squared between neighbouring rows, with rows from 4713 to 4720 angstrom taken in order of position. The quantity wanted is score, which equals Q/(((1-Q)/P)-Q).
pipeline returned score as 0.14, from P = 0.20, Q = 0.39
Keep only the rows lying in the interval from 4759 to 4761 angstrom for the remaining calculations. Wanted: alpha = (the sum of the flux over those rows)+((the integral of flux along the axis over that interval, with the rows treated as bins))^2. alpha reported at 26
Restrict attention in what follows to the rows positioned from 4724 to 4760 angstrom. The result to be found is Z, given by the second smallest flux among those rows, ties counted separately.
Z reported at 2.157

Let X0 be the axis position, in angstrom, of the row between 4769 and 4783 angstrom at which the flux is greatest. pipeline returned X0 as 4769.58 angstrom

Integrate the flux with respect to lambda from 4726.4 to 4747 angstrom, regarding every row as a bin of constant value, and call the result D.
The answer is 46.1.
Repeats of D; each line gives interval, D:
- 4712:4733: 47.1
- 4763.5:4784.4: 48.4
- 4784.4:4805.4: 49.1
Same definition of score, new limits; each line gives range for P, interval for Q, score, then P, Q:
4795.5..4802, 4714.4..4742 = 0.23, 0.39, 0.32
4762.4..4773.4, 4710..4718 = 0.08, 0.27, 0.21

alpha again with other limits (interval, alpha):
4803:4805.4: 36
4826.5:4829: 45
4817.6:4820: 40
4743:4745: 24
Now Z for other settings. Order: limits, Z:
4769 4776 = 2.267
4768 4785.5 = 2.255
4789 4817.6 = 2.235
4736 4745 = 2.157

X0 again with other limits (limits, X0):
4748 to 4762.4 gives 4757.51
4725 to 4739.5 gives 4734.56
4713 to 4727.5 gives 4724.76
